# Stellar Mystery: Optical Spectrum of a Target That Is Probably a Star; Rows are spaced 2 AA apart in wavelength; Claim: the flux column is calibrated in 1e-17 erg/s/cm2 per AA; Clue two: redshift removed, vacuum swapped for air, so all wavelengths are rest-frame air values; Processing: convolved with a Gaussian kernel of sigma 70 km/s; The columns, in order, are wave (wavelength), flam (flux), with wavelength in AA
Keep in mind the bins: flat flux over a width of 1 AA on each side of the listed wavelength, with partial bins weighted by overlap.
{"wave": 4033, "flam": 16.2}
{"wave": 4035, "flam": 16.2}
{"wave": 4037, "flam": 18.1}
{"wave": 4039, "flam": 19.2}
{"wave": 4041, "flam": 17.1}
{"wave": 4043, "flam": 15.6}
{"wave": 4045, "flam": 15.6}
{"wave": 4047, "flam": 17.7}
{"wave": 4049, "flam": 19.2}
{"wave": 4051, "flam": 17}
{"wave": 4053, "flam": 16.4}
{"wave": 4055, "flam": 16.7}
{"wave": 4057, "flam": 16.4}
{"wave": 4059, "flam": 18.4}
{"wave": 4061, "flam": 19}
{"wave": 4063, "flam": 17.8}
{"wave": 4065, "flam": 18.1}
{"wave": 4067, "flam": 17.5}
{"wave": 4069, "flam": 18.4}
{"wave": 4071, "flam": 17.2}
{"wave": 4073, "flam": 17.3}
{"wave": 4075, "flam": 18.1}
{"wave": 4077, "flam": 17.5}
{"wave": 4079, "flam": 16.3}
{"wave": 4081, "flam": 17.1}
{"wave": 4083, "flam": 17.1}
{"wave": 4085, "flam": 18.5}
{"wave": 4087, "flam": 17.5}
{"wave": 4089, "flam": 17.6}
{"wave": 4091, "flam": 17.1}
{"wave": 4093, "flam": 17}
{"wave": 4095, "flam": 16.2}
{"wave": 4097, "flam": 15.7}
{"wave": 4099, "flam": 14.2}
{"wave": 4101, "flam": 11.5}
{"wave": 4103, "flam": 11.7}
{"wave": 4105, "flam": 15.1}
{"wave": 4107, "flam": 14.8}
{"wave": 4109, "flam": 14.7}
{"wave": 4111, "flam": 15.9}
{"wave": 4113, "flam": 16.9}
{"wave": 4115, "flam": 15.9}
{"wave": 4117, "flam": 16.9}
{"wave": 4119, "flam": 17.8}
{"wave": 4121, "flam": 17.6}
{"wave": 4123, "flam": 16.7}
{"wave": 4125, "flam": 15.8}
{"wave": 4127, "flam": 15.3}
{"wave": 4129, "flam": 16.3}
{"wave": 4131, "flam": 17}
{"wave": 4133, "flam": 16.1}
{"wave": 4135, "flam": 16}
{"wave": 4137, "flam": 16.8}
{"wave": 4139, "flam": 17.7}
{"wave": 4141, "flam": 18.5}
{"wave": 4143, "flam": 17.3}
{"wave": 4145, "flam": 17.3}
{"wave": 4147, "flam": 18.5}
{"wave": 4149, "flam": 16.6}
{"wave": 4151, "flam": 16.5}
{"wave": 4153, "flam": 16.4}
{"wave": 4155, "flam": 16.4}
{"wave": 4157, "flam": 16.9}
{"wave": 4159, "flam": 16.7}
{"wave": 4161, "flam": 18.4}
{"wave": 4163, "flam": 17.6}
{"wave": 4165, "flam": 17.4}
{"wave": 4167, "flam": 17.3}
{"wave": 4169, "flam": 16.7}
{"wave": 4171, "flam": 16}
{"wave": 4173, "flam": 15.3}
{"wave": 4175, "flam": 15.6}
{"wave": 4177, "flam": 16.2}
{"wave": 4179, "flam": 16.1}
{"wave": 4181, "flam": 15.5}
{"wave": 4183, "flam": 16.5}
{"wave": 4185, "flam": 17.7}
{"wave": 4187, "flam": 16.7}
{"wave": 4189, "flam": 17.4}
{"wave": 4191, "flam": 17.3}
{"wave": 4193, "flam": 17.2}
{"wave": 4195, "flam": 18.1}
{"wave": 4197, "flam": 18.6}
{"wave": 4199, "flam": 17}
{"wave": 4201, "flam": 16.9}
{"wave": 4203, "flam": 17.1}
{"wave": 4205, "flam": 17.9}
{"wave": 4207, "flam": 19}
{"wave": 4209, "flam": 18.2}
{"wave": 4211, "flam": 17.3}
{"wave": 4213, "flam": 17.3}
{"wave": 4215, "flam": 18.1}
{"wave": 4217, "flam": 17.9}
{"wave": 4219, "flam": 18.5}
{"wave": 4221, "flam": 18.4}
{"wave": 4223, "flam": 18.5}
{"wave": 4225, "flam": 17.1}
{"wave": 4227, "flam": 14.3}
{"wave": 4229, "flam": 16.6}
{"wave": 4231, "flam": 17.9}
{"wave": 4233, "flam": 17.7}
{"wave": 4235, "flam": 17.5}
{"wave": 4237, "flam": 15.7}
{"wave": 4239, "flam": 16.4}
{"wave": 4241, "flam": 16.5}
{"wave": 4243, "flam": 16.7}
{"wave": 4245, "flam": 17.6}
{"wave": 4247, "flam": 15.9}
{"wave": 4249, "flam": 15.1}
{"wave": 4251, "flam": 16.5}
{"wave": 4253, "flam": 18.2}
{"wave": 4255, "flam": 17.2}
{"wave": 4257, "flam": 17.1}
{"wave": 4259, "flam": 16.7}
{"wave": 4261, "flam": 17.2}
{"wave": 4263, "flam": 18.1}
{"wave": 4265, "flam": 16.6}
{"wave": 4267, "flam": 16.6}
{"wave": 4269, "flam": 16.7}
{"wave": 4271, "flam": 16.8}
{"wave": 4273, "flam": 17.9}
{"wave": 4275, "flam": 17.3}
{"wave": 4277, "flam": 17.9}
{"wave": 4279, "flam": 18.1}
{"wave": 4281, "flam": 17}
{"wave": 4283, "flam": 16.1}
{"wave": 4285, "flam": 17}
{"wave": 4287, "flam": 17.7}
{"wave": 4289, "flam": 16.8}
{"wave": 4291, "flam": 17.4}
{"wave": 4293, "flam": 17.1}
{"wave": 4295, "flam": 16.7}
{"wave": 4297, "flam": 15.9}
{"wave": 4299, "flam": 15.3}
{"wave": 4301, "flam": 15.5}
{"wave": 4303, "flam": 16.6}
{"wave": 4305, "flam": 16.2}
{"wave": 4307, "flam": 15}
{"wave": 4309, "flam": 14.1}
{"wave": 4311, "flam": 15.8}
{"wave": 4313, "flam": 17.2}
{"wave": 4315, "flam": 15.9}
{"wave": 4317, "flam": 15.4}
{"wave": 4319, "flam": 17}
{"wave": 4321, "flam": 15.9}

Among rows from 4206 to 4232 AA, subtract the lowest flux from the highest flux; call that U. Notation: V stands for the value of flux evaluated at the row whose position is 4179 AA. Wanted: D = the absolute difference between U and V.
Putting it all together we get 11.4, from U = 4.7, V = 16.1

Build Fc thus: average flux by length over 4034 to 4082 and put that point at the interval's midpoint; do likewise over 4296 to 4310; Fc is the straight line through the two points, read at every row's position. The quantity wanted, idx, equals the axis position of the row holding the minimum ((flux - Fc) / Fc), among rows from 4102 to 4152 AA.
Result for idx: 4103 AA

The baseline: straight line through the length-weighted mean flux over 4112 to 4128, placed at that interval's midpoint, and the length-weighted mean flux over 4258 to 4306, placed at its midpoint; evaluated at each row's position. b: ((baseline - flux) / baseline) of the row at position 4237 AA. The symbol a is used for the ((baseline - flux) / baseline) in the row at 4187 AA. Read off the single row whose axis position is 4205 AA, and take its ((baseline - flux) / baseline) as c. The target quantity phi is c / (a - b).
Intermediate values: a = 0.00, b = 0.07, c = -0.07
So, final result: 1.1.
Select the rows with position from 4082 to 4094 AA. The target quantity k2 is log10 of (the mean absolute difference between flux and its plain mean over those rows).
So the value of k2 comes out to -0.40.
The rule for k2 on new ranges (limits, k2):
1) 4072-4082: -0.35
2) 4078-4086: -0.20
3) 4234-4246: -0.26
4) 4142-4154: -0.22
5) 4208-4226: -0.33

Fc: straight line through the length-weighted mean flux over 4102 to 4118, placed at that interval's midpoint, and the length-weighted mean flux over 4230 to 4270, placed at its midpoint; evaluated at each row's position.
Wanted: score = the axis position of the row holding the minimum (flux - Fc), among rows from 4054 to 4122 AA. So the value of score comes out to 4101 AA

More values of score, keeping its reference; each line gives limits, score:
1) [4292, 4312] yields 4309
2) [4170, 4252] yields 4227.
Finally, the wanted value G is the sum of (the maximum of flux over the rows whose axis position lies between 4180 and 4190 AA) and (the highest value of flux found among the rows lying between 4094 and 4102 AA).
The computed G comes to 33.9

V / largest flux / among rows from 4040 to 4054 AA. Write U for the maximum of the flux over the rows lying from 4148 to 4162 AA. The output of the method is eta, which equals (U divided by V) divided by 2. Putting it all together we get 0.479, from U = 18.4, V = 19.2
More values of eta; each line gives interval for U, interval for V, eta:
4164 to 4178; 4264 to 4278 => 0.486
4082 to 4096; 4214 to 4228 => 0.500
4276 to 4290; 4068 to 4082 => 0.492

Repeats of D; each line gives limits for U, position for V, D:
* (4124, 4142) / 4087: 14.3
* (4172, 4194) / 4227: 11.9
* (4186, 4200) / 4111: 14.0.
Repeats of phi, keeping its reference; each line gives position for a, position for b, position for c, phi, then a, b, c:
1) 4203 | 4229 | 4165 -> 1.3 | -0.02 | 0.01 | -0.04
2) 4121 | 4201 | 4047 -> 1.5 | -0.06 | -0.01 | -0.07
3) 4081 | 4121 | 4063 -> -3.0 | -0.03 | -0.06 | -0.08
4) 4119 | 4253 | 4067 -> -6.2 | -0.07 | -0.08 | -0.06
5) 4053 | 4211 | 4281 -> -0.2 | 0.01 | -0.03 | -0.01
